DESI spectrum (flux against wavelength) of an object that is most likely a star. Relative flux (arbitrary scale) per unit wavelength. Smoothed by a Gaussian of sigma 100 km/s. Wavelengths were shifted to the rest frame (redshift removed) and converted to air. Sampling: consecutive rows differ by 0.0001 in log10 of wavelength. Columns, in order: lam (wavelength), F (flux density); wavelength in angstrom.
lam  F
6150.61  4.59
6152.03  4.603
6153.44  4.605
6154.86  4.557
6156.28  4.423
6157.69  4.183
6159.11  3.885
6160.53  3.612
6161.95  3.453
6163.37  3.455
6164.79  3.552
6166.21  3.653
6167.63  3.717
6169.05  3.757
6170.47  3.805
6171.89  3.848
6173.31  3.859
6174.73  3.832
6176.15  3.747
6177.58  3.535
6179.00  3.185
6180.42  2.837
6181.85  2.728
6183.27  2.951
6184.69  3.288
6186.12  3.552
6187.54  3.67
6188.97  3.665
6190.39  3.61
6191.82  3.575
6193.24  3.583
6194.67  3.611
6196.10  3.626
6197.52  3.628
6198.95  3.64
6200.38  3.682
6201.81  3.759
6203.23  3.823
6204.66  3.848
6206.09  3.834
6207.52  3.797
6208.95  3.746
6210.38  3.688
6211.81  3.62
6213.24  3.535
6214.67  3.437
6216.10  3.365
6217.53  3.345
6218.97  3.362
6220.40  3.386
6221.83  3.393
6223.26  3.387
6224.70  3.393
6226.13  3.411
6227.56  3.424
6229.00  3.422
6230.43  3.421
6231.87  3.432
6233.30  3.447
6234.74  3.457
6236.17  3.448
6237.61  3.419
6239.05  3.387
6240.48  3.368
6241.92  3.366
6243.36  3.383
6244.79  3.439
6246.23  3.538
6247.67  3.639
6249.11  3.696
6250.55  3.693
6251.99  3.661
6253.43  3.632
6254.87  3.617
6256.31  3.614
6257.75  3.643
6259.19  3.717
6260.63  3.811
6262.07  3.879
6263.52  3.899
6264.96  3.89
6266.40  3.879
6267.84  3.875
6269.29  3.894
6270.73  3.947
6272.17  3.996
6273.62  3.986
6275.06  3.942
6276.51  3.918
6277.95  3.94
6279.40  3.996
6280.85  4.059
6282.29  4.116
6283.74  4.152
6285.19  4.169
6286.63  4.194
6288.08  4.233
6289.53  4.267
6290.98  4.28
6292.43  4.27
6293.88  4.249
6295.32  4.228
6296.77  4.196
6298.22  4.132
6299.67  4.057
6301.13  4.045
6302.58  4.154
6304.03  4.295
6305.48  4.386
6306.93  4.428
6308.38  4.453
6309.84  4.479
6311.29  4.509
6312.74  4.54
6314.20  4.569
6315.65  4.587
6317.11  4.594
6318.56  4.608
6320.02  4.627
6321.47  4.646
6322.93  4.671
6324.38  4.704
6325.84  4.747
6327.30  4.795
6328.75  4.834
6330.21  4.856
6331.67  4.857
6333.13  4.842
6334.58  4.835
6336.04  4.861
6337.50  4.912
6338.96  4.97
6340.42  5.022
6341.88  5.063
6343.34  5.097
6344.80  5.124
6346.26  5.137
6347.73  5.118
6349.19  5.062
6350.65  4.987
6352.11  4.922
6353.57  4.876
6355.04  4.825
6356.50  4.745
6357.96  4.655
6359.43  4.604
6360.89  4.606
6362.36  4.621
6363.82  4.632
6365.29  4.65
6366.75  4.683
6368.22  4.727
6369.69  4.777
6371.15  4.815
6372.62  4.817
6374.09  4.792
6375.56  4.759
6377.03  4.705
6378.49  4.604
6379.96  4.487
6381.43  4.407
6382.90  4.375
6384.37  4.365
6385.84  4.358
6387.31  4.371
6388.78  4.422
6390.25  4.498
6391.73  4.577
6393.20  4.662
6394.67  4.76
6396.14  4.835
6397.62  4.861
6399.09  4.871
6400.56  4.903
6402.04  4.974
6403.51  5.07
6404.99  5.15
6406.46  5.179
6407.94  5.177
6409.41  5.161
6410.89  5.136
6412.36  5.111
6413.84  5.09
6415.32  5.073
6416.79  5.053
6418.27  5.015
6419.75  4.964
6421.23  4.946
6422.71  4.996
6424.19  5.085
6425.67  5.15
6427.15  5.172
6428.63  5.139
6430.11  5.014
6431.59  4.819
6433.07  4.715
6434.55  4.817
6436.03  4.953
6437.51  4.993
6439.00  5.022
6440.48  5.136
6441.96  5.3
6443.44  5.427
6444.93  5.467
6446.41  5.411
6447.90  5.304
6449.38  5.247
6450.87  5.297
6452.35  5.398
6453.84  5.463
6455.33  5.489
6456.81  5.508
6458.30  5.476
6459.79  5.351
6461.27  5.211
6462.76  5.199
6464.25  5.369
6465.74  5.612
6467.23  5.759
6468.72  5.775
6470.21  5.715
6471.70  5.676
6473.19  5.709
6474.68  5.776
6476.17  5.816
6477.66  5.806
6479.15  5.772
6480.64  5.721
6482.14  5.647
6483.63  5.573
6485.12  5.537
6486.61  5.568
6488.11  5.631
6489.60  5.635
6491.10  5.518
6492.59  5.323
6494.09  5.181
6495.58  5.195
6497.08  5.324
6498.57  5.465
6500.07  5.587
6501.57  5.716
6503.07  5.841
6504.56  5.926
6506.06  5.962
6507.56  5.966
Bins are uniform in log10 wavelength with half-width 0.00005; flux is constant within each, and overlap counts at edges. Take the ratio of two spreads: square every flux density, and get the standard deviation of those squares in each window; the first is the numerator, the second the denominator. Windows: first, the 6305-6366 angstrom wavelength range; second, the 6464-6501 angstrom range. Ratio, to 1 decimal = 1.0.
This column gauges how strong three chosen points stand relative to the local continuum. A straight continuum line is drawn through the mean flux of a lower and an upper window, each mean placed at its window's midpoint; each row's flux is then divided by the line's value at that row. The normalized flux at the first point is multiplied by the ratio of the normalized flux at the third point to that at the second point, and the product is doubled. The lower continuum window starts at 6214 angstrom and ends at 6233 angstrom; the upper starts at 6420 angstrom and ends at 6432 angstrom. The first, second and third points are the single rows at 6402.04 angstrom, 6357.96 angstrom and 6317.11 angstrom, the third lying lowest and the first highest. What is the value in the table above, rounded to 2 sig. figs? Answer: 2.2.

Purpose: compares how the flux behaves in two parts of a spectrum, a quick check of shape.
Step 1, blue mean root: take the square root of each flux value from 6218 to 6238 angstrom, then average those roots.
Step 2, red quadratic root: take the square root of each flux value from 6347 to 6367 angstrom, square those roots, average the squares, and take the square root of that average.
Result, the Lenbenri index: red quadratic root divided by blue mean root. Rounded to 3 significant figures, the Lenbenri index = 1.18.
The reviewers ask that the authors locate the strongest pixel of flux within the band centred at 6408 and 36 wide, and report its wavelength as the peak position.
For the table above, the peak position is 6406.46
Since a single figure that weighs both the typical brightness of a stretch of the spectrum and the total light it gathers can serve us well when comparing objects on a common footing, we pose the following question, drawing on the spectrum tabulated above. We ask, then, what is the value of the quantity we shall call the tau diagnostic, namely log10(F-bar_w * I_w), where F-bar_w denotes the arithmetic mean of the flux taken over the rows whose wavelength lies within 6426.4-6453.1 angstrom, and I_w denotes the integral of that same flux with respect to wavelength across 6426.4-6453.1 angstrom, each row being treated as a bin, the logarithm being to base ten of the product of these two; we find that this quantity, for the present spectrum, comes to 2.85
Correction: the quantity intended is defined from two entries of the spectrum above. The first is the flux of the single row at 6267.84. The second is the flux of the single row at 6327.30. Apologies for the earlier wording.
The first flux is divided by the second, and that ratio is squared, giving 0.65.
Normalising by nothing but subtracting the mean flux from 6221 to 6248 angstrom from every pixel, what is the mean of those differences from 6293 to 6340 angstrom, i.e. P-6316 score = 1.1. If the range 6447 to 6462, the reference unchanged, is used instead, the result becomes 1.9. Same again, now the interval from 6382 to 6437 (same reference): 1.5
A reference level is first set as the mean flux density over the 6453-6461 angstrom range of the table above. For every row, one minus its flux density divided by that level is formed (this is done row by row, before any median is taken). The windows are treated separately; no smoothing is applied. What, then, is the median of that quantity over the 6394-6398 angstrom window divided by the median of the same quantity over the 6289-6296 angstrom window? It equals 0.52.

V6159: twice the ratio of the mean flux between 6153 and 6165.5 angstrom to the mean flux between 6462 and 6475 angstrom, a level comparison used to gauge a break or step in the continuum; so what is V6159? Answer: 1.41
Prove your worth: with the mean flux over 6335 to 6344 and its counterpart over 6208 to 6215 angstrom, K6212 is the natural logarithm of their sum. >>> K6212 2.15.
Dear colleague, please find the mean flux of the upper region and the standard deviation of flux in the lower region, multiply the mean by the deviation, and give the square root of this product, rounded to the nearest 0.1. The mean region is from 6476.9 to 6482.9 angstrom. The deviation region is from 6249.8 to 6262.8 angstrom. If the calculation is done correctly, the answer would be 0.7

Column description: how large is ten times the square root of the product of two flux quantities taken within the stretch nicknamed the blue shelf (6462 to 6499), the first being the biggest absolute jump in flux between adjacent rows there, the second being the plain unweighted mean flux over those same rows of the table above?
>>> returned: 11.6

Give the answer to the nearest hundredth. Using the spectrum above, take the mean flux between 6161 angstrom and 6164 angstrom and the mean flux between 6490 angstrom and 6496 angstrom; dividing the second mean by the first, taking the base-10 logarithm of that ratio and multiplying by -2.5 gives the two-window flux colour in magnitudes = -0.47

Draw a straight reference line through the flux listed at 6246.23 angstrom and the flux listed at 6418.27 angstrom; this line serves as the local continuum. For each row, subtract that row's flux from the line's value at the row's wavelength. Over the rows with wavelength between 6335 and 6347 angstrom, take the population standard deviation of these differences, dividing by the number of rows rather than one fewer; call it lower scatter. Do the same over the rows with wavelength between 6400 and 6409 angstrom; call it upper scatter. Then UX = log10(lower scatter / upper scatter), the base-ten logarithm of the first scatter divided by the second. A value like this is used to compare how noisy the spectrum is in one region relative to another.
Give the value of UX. -0.1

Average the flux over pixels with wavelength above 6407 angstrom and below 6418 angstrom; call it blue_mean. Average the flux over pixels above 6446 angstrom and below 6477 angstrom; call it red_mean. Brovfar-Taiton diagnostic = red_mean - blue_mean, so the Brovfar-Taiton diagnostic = 0.39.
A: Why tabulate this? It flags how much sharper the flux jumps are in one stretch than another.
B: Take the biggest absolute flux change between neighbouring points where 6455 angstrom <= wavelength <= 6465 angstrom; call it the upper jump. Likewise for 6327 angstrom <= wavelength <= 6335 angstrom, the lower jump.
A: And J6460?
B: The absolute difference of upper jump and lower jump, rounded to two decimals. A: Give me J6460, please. 0.13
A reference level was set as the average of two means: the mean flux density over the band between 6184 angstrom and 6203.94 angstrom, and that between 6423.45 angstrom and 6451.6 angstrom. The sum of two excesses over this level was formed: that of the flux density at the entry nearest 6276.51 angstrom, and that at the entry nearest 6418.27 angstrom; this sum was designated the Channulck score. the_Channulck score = 0.2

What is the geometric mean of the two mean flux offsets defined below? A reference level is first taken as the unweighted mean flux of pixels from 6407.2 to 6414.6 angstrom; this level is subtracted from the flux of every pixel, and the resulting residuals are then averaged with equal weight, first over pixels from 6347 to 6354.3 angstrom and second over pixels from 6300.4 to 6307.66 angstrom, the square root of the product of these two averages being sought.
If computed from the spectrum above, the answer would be 0.35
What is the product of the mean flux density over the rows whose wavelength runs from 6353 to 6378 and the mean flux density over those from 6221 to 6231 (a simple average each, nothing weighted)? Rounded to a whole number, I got 16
